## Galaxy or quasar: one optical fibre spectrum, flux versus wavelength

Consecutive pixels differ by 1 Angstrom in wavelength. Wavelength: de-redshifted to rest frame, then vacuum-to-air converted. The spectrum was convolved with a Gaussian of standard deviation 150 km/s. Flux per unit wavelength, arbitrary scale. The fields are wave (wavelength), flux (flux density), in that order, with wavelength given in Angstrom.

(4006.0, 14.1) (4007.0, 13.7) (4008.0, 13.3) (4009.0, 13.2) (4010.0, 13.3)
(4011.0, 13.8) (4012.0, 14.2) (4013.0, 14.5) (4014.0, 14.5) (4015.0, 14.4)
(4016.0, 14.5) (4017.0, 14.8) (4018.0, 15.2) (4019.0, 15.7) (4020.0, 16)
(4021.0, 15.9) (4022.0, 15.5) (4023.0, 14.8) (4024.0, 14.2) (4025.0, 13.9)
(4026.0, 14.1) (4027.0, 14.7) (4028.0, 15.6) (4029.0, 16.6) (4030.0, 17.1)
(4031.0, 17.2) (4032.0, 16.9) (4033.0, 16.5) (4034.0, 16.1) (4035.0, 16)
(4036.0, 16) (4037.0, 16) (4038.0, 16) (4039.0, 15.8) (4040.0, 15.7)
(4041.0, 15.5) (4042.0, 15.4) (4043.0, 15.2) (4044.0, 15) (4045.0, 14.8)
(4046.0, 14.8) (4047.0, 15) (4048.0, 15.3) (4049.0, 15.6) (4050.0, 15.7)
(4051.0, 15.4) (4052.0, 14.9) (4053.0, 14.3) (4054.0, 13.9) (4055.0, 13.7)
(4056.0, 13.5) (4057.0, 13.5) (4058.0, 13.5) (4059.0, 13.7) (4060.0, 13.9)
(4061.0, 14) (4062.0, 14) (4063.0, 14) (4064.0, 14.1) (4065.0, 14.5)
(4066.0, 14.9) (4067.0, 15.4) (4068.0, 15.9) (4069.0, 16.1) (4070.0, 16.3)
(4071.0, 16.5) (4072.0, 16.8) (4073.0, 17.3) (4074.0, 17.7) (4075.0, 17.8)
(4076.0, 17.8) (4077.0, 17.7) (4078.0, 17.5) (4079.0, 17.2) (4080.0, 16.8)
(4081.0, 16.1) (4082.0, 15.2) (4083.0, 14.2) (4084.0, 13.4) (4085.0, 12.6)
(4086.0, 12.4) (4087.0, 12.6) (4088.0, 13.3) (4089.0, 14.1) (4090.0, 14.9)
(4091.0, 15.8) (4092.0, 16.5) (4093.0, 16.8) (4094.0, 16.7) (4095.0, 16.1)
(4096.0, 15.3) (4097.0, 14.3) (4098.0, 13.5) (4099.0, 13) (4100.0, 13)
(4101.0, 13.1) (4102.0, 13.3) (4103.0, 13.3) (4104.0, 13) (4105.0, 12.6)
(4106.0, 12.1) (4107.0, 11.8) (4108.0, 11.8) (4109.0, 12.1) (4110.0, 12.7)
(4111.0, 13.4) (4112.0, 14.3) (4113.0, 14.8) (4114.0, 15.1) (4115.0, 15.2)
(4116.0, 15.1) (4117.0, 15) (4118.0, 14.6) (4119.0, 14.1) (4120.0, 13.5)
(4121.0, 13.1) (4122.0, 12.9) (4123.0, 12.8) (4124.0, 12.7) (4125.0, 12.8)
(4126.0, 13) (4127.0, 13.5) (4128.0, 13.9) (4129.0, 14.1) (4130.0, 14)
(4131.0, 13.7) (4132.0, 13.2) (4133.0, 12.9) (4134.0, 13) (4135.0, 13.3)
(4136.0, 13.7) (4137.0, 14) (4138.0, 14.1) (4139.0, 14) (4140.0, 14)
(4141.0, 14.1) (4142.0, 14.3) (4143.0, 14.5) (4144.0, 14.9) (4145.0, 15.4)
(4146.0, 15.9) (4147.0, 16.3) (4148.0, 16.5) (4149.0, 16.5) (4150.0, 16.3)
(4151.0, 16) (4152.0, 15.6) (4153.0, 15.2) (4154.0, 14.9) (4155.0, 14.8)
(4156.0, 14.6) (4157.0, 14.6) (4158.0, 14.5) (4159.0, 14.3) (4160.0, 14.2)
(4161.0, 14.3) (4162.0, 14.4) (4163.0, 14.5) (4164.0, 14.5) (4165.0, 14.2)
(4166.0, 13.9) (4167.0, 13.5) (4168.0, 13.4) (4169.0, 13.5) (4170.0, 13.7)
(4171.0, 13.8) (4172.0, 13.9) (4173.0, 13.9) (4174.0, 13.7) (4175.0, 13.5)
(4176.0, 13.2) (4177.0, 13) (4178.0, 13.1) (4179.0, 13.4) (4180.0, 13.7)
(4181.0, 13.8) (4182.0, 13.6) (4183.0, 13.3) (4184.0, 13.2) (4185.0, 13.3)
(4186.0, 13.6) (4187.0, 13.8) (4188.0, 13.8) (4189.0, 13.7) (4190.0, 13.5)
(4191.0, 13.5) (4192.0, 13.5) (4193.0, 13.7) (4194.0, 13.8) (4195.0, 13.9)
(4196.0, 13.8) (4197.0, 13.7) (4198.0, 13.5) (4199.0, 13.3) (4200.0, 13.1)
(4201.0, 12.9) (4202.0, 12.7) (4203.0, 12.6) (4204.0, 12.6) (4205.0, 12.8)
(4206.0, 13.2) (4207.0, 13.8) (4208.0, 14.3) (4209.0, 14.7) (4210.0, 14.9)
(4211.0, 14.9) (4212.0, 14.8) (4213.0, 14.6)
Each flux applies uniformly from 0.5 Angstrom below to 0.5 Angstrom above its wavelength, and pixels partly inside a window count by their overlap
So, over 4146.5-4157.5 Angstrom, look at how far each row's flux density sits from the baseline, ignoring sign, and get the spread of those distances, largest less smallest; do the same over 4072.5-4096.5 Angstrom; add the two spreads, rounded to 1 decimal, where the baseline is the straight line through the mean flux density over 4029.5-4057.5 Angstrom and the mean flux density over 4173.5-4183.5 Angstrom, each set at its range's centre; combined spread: 4.5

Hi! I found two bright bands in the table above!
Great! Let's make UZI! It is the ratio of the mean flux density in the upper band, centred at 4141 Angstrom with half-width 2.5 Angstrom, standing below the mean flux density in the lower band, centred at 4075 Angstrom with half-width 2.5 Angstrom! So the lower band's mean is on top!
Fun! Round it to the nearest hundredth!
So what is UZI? 1.25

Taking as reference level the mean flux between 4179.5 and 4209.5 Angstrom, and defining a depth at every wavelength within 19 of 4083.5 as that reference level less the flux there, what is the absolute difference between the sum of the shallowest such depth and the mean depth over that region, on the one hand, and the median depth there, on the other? 4.0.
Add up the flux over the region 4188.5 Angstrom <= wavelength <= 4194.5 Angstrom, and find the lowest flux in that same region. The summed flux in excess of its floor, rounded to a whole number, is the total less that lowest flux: 68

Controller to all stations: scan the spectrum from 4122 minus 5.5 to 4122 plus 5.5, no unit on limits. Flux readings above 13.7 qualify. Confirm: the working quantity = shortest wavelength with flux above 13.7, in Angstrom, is 4117.0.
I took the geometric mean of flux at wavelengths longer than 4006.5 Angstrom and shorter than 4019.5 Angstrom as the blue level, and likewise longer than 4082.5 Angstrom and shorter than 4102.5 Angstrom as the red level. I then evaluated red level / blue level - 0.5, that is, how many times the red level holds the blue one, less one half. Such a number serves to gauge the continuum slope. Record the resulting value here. 0.50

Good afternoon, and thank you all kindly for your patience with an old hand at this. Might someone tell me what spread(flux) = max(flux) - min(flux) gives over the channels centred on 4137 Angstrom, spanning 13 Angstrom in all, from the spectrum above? 1.6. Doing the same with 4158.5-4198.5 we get 1.5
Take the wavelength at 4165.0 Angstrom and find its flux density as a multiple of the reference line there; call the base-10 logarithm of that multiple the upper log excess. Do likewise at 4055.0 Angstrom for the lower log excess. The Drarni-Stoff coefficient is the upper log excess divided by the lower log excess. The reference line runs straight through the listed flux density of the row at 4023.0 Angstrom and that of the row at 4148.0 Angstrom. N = 1.5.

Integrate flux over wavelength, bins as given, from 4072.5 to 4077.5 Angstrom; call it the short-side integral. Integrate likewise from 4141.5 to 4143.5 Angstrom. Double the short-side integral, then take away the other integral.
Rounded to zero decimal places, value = 148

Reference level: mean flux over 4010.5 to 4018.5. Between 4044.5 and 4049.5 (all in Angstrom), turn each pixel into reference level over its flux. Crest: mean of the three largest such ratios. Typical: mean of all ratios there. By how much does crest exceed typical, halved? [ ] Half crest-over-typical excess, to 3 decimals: 0.007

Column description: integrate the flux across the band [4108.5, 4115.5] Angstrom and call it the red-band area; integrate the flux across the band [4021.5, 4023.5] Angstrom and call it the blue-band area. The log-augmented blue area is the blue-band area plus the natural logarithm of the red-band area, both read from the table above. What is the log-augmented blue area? 35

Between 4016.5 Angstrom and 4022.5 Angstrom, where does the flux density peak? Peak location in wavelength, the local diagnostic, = 4020.0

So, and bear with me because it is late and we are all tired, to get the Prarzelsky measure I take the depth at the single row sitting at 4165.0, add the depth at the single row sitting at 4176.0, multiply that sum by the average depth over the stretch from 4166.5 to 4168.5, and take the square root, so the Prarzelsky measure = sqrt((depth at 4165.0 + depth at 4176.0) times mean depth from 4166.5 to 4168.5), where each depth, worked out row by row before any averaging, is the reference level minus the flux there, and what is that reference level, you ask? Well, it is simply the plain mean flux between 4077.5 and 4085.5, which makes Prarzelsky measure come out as 2.5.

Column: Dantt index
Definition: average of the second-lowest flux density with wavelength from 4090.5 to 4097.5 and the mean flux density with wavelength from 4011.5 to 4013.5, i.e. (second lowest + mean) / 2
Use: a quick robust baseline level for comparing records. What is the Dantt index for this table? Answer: 14.8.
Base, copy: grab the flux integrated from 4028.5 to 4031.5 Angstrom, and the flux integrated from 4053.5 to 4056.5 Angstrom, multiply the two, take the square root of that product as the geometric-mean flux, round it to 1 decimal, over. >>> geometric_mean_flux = 45.7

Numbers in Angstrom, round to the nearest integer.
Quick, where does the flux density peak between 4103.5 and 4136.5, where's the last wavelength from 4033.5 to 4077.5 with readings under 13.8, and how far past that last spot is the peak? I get 56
